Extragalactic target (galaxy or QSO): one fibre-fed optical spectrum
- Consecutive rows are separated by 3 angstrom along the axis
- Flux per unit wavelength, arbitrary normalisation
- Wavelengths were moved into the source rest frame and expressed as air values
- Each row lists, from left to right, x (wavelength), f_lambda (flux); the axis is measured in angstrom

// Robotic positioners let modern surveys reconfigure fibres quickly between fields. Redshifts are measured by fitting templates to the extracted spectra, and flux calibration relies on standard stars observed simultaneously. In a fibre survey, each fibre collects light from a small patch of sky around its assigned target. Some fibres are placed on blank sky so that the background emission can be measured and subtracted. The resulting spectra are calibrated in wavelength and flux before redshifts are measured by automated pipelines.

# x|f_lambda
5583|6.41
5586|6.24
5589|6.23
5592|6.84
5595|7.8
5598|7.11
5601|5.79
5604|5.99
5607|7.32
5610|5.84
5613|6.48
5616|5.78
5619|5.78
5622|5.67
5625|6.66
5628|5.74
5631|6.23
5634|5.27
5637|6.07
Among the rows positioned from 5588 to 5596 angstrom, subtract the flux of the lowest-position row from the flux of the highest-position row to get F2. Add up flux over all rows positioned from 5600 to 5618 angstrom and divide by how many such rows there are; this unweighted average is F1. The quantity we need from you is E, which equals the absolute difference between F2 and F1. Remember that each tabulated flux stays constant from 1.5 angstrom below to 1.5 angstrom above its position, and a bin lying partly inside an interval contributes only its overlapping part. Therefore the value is 4.6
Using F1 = 6.2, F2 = 1.6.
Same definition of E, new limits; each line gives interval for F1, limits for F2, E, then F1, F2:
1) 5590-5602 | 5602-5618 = 7.1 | 6.9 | -0.2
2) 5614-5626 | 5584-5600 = 5.1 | 6.0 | 0.9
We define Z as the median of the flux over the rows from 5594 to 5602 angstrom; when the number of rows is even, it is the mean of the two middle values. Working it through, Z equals 7.1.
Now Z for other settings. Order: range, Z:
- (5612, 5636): 5.8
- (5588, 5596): 6.8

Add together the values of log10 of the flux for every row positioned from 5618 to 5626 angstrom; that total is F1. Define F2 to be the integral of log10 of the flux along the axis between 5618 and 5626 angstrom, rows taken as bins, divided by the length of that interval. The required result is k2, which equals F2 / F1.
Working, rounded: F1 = 2.34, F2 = 0.78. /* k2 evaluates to 0.333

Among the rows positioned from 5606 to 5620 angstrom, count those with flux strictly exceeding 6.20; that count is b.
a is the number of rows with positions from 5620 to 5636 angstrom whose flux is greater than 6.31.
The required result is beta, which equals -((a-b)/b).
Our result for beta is 0.50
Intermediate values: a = 1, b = 2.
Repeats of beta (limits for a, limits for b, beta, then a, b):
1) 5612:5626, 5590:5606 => 0.33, 2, 3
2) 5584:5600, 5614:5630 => -2.00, 3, 1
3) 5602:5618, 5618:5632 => 0.00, 2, 2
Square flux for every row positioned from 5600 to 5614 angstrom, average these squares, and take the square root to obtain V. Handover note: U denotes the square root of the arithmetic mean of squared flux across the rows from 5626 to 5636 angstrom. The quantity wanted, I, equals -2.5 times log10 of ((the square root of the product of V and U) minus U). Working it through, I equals 1.43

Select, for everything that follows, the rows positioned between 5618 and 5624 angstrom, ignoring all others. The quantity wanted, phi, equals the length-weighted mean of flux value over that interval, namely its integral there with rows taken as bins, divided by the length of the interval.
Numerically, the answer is 5.80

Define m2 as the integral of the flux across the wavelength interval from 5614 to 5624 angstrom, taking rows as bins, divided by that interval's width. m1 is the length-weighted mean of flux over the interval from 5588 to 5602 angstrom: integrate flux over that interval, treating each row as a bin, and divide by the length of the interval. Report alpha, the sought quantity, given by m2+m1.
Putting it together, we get 12.6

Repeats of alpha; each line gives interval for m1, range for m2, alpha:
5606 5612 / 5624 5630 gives 12.7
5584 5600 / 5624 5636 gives 12.7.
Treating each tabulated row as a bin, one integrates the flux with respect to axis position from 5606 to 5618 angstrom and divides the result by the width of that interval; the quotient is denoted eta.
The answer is 6.29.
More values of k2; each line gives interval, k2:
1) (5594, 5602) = 0.334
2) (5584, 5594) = 0.335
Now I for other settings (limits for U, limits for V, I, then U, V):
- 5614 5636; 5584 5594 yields 1.42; 5.89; 6.44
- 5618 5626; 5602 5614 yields 1.82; 6.05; 6.43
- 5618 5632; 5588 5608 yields 1.12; 6.03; 6.76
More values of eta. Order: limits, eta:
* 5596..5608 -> 6.57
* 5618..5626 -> 6.01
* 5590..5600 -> 7.13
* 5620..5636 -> 5.91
